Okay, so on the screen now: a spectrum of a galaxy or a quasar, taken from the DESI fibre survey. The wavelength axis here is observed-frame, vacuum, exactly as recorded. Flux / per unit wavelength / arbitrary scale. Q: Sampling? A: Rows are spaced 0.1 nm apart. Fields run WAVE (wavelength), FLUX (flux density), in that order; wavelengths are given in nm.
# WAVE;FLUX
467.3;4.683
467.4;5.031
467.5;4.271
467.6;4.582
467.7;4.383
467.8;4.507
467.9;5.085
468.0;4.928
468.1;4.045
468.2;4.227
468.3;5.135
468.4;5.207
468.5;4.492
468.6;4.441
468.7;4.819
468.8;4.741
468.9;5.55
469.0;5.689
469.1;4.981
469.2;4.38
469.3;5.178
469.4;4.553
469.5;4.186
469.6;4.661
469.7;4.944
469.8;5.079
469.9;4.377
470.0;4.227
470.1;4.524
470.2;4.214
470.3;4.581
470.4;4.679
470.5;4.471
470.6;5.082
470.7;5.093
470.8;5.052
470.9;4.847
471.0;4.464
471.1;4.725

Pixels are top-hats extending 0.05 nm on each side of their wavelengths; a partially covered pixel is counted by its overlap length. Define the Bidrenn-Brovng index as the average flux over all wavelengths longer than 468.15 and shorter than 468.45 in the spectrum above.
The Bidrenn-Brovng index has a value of 4.86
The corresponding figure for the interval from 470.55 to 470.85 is 5.08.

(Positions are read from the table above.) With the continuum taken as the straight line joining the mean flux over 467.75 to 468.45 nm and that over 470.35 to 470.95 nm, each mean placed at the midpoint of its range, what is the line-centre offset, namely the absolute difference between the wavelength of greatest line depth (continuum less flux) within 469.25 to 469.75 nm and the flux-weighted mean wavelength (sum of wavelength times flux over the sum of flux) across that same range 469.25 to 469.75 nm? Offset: 0.00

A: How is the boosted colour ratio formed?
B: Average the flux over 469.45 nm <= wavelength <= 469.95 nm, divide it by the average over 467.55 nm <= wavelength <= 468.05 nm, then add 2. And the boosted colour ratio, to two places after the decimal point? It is 2.99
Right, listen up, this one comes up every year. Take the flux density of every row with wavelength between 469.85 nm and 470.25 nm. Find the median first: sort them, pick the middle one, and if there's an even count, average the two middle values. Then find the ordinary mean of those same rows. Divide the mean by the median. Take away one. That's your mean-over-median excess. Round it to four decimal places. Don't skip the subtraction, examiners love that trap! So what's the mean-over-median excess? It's 0.0078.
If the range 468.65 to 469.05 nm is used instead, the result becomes 0.0029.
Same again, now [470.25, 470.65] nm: 0.0158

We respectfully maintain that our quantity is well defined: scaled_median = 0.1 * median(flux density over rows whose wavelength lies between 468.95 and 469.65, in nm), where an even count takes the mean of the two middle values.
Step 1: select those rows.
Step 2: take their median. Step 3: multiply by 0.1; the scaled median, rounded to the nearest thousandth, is 0.466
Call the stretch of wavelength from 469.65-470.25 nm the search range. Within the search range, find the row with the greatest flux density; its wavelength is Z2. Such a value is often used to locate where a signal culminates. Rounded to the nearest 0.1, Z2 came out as 469.8 nm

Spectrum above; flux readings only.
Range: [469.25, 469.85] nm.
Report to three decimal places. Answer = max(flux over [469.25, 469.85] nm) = 5.178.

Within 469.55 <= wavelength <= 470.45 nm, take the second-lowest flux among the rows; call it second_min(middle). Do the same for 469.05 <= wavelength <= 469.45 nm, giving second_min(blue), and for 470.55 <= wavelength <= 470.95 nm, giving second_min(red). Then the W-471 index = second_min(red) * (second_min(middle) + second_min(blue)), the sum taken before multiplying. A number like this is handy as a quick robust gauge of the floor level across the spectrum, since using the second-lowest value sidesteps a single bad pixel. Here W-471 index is 44.4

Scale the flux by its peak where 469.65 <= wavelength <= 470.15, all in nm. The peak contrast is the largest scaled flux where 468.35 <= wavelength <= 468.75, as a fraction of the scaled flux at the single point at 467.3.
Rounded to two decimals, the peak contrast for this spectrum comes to 1.11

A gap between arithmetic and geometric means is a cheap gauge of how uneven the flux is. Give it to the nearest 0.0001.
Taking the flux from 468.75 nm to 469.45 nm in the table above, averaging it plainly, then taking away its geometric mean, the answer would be 0.0207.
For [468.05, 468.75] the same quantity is 0.0182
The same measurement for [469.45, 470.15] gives 0.0110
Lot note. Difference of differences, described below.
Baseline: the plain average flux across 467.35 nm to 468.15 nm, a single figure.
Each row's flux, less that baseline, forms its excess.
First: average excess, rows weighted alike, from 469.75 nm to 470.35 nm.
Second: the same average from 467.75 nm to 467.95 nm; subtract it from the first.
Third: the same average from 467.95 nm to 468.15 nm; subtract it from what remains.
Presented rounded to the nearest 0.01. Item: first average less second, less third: -0.18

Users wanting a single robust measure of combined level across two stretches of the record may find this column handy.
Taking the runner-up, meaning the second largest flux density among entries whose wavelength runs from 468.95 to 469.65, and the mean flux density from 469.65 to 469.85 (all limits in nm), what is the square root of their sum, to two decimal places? 3.19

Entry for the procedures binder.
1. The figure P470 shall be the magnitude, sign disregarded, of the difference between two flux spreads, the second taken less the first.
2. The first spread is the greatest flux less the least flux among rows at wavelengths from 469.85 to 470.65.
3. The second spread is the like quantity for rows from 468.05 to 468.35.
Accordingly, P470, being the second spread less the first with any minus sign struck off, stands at 0.22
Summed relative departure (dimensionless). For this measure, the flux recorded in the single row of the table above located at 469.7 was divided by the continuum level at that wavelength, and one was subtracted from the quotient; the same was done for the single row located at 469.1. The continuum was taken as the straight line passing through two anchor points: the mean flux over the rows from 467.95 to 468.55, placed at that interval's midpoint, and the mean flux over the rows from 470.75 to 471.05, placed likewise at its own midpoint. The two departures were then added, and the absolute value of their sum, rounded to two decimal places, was 0.10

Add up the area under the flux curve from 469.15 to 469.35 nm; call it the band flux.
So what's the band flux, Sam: 0.96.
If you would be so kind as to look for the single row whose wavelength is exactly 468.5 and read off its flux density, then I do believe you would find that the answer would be 4.492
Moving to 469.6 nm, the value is 4.661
